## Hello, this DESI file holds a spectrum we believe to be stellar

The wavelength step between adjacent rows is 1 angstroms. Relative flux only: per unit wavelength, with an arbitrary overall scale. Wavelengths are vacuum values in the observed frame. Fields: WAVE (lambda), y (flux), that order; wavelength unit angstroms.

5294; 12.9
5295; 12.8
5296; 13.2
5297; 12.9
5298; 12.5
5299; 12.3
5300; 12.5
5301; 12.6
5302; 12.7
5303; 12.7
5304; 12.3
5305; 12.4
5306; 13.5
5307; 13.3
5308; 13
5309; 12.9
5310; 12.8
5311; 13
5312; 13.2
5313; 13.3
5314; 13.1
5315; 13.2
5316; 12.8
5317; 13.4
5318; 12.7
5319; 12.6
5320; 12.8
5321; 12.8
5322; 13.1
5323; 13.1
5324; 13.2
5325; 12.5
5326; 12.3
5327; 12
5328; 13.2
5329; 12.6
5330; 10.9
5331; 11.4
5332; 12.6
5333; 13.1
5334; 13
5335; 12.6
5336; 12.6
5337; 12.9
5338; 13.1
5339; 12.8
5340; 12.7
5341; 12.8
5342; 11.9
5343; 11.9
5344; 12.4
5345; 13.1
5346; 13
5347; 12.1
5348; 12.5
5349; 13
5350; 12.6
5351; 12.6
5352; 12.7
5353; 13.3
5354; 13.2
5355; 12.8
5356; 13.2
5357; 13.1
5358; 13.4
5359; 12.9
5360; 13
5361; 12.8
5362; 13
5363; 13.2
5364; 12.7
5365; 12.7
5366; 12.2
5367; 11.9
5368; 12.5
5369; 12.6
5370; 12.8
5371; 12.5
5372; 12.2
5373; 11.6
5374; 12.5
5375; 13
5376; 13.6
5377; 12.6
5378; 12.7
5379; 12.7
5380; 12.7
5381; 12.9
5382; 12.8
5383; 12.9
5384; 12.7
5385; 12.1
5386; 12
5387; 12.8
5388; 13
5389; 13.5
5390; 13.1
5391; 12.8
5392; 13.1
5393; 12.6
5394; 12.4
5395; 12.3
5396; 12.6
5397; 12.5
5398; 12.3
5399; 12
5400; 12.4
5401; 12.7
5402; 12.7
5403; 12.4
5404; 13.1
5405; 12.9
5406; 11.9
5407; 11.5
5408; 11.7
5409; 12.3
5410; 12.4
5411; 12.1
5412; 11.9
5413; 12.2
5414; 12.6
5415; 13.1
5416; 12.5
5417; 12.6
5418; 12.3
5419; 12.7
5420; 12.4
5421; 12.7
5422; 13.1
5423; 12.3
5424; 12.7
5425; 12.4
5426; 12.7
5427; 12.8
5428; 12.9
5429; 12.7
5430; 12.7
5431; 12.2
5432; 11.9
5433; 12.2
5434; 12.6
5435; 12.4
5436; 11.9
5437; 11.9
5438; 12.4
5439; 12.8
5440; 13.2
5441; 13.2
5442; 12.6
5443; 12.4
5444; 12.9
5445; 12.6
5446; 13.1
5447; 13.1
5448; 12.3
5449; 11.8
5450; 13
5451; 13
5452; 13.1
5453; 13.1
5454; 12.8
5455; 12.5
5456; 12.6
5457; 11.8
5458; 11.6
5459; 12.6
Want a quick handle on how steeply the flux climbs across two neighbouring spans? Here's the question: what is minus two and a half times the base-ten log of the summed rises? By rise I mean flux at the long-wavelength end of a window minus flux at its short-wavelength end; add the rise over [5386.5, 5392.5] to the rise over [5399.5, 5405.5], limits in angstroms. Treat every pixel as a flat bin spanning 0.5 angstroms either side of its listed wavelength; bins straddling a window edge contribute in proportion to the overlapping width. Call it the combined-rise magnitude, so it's 0.24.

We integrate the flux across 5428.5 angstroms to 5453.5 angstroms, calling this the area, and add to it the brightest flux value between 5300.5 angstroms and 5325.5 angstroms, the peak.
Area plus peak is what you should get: 329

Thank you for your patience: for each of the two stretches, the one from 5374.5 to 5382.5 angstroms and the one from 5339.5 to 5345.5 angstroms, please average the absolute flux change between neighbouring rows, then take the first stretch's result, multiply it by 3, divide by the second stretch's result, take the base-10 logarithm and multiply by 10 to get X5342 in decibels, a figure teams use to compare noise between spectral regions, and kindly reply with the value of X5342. 2.9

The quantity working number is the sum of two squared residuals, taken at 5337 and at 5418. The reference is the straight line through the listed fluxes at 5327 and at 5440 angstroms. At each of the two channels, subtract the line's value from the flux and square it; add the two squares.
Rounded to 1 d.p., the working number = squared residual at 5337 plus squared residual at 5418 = 1.1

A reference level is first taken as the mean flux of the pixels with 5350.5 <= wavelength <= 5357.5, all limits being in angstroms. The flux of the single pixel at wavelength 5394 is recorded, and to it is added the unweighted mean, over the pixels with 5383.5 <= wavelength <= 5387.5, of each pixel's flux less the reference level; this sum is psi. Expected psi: 11.8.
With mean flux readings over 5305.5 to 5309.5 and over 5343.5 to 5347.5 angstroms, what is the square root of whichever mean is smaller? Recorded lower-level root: 3.56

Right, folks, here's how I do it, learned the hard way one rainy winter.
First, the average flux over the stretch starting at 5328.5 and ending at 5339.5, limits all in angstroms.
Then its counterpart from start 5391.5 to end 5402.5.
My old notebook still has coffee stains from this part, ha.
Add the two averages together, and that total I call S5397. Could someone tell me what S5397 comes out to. 25.0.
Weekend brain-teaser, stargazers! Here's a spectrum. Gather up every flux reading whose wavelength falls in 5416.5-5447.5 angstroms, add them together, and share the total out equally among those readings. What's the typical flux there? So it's 12.6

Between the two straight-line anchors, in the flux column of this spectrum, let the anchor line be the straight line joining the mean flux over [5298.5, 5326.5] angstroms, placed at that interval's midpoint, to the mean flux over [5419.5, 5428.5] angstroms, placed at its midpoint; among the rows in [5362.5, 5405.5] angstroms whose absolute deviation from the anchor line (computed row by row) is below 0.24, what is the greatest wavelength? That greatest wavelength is 5405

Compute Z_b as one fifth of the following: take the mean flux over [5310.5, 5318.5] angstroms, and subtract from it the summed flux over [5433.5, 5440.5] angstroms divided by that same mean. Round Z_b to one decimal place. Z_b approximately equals 1.3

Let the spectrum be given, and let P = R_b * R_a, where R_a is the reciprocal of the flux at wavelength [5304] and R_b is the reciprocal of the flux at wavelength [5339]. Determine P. 0.0064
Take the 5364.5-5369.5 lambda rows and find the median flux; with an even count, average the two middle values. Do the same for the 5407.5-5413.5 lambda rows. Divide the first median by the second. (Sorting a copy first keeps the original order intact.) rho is 1.029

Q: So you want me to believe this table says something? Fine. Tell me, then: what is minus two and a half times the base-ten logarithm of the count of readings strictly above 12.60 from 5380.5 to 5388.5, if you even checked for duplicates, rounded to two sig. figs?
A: -1.9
